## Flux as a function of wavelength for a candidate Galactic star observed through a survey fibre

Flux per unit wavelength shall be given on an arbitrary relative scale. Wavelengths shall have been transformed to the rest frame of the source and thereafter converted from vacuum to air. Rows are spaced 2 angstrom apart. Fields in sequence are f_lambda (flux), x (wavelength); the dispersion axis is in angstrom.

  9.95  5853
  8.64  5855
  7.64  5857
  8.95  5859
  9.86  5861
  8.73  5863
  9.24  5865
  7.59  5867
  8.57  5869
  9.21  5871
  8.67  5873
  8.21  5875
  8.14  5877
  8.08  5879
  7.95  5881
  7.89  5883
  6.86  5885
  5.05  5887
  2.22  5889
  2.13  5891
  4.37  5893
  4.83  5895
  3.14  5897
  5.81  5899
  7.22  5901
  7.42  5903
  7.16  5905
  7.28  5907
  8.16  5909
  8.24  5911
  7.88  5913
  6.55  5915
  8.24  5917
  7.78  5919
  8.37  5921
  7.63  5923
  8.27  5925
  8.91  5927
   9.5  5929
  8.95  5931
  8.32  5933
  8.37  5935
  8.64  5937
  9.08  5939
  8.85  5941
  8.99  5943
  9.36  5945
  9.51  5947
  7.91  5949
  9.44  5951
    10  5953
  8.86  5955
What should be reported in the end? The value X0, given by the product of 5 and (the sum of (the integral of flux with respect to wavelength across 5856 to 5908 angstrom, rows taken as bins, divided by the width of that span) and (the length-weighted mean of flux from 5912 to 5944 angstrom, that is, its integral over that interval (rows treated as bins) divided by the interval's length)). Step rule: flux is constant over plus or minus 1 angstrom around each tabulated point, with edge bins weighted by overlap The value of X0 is 77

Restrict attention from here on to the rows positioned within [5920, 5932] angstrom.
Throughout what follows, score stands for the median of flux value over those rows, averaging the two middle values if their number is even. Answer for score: 8.6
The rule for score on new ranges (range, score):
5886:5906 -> 4.9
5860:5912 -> 7.7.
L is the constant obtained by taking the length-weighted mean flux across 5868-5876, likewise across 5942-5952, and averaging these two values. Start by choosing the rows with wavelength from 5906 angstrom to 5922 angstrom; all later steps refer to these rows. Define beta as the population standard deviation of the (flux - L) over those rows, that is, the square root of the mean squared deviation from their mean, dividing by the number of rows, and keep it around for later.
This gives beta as 0.58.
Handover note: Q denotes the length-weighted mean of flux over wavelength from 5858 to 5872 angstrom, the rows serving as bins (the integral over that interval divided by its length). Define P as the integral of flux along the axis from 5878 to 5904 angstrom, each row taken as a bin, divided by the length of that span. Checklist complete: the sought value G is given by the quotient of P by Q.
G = 0.6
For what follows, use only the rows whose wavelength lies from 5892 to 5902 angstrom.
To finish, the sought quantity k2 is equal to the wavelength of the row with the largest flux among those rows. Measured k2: 5901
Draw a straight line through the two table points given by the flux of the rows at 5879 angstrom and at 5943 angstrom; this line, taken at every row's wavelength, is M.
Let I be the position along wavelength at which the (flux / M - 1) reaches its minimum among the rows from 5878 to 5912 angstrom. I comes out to 5891 angstrom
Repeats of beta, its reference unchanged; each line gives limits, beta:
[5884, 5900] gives 1.58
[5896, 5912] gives 1.55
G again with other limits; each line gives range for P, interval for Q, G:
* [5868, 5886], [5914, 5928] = 1.0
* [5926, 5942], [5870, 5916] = 1.3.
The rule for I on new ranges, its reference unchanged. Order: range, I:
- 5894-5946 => 5897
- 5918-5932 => 5923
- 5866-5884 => 5867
